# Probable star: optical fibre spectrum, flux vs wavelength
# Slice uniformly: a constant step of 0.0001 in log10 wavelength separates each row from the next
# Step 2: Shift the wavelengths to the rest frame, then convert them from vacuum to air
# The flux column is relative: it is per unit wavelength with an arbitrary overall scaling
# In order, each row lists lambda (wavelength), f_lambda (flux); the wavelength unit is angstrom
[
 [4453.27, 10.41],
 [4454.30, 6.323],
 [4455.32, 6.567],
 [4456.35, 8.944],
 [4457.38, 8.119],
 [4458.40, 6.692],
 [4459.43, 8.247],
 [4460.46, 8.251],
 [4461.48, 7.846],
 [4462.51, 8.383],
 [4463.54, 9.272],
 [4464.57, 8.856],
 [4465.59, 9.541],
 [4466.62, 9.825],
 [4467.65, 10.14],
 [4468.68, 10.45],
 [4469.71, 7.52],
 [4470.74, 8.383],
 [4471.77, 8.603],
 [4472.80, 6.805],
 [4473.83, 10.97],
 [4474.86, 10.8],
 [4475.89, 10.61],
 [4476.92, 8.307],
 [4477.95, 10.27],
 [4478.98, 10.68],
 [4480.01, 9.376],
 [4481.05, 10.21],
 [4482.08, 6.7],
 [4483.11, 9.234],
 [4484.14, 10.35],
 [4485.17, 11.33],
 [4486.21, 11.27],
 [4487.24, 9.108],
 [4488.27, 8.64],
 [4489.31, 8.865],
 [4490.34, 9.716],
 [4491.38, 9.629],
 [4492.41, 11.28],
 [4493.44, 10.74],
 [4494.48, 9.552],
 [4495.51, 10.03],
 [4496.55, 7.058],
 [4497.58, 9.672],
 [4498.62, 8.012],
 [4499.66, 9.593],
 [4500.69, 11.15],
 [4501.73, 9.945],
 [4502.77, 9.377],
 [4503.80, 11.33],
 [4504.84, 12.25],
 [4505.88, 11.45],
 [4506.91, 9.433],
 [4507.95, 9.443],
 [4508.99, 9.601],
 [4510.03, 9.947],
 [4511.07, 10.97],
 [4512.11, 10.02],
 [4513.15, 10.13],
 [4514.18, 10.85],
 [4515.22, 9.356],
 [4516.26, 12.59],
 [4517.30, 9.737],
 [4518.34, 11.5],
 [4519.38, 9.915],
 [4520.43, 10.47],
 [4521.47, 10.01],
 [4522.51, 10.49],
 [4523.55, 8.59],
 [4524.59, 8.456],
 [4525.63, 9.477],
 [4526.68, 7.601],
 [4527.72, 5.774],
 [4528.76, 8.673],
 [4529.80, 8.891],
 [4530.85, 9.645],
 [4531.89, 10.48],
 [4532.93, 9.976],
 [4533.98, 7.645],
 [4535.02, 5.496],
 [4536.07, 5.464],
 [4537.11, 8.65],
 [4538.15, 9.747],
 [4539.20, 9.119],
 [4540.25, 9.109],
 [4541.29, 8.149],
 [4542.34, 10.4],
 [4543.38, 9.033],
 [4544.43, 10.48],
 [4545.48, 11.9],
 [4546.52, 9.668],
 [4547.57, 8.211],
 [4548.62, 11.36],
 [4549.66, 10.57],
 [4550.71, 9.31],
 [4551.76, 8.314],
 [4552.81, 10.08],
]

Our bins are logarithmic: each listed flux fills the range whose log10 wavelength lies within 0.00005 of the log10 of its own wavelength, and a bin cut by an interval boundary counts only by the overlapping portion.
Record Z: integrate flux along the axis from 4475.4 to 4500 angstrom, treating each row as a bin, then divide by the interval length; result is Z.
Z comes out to 9.6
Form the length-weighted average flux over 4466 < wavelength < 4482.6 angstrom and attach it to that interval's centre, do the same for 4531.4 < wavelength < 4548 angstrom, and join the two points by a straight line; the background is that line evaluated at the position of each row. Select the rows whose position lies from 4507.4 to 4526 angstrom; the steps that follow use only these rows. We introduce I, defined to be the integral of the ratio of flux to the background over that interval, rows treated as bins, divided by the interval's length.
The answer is 1.11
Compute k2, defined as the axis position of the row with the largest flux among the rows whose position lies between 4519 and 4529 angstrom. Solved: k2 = 4522.51 angstrom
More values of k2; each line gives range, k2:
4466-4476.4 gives 4473.83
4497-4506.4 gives 4504.84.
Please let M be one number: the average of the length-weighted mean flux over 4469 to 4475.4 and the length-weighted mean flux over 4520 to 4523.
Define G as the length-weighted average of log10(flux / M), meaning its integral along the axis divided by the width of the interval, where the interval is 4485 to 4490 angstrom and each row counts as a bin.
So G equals 0.00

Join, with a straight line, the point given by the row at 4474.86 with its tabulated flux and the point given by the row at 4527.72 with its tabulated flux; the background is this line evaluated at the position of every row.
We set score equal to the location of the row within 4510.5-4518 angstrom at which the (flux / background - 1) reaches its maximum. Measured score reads 4516.26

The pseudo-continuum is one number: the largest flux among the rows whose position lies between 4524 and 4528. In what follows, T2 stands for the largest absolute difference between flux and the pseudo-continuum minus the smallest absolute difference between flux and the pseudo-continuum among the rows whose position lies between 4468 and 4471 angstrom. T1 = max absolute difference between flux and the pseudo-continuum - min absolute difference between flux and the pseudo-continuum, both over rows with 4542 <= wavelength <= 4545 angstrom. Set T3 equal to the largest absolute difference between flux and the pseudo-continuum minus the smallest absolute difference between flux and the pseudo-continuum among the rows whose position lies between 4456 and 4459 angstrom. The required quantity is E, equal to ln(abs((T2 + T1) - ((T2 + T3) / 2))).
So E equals -2.6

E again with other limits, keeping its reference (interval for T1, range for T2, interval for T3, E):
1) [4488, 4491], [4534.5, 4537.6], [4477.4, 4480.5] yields 0.5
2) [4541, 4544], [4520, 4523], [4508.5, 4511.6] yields -0.8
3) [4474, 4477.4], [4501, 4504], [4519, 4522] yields -0.2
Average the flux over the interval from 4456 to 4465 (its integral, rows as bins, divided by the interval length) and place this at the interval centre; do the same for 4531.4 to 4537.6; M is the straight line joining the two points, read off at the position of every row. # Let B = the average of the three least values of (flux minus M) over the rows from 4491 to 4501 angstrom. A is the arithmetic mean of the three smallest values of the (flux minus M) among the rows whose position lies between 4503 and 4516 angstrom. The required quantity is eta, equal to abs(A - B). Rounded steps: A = 1.4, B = 0.1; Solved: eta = 1.26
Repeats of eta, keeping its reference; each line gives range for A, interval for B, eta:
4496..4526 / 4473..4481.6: 1.33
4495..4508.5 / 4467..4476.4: 0.71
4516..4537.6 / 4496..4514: 2.42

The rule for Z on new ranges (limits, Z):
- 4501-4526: 10.2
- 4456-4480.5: 9.0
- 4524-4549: 8.9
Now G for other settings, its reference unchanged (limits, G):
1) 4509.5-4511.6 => 0.04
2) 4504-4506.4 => 0.09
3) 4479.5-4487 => 0.00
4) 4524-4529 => -0.09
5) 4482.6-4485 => 0.02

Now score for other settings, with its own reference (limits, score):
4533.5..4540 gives 4538.15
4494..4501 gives 4500.69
